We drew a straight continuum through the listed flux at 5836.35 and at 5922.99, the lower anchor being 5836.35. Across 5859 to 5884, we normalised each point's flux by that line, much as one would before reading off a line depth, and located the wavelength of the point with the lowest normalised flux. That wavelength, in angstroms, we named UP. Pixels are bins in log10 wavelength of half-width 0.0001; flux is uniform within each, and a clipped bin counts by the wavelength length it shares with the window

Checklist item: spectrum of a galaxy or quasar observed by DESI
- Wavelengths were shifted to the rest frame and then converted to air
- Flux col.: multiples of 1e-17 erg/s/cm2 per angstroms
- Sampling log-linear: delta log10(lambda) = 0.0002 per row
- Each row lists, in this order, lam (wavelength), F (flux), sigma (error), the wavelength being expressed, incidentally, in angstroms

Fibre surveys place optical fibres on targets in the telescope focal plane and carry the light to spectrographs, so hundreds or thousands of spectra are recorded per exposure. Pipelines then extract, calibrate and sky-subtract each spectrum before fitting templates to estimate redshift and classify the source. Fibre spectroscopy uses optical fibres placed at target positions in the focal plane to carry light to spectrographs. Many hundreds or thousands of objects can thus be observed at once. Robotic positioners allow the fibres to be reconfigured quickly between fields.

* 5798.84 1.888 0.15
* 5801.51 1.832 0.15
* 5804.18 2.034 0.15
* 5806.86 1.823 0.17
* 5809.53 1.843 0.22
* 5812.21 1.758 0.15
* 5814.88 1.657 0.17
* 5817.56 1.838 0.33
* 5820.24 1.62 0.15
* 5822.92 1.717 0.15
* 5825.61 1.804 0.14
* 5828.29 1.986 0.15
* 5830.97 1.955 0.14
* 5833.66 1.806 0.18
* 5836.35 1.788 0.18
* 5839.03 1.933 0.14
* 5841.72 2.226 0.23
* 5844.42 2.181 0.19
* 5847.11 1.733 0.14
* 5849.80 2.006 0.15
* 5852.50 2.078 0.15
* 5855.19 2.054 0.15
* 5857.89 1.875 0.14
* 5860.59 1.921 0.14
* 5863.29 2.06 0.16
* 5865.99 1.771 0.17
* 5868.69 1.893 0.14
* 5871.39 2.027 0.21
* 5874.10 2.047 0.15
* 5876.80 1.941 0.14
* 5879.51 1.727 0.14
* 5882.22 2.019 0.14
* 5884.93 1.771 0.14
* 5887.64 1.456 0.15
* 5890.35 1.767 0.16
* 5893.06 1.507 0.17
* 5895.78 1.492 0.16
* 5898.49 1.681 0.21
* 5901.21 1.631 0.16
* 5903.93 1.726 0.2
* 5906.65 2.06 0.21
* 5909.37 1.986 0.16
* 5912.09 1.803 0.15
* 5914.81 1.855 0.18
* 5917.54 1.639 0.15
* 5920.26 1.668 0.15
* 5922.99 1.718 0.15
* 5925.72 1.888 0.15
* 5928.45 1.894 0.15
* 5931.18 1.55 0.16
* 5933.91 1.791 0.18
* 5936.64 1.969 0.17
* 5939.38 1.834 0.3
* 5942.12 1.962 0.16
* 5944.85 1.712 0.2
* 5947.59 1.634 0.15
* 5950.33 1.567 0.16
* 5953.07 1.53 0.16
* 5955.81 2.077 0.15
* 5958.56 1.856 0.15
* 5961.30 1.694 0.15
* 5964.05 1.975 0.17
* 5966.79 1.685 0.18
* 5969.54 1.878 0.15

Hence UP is 5879.51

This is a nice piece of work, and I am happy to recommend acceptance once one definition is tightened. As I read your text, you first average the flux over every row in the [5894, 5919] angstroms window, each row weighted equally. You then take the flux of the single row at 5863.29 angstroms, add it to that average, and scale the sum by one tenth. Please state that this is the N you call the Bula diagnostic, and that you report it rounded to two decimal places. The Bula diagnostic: 0.38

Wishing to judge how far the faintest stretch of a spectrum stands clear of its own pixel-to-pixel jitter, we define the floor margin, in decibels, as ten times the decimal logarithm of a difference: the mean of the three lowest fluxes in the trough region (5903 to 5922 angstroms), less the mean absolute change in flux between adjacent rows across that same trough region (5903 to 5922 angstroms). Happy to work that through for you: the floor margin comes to 1.85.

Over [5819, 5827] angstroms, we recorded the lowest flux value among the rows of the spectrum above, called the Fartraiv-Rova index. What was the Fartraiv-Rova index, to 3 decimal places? 1.620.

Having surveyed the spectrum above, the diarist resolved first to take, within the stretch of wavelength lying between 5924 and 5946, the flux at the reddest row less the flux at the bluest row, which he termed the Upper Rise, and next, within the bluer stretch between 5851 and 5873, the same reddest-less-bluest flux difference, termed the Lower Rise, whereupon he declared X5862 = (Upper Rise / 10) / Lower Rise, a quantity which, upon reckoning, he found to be 0.35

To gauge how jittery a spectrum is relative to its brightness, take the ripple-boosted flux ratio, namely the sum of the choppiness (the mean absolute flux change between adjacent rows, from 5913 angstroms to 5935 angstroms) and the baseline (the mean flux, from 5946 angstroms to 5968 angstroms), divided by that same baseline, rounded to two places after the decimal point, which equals 1.09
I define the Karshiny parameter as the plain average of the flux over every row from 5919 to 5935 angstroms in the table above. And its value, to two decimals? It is 1.75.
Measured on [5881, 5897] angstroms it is 1.67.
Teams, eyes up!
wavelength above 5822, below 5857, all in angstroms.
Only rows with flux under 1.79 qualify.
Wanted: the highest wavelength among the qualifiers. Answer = 5847.11 angstroms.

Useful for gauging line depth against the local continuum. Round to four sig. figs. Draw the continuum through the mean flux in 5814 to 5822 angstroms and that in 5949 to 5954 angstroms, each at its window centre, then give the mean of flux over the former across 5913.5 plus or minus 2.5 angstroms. 1.148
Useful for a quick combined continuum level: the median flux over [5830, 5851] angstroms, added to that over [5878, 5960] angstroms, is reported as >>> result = 3.69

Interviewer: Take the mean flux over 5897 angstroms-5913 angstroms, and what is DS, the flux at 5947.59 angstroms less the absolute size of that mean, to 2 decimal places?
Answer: -0.18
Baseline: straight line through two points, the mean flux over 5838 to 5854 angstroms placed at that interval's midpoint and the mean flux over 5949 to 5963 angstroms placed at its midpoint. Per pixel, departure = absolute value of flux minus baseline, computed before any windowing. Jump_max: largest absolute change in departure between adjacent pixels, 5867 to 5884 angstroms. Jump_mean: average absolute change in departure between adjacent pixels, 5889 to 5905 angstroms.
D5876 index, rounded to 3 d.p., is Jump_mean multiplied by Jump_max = 0.025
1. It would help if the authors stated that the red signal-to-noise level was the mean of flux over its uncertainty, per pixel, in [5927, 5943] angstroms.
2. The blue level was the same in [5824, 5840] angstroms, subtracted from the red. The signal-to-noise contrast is -1.9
